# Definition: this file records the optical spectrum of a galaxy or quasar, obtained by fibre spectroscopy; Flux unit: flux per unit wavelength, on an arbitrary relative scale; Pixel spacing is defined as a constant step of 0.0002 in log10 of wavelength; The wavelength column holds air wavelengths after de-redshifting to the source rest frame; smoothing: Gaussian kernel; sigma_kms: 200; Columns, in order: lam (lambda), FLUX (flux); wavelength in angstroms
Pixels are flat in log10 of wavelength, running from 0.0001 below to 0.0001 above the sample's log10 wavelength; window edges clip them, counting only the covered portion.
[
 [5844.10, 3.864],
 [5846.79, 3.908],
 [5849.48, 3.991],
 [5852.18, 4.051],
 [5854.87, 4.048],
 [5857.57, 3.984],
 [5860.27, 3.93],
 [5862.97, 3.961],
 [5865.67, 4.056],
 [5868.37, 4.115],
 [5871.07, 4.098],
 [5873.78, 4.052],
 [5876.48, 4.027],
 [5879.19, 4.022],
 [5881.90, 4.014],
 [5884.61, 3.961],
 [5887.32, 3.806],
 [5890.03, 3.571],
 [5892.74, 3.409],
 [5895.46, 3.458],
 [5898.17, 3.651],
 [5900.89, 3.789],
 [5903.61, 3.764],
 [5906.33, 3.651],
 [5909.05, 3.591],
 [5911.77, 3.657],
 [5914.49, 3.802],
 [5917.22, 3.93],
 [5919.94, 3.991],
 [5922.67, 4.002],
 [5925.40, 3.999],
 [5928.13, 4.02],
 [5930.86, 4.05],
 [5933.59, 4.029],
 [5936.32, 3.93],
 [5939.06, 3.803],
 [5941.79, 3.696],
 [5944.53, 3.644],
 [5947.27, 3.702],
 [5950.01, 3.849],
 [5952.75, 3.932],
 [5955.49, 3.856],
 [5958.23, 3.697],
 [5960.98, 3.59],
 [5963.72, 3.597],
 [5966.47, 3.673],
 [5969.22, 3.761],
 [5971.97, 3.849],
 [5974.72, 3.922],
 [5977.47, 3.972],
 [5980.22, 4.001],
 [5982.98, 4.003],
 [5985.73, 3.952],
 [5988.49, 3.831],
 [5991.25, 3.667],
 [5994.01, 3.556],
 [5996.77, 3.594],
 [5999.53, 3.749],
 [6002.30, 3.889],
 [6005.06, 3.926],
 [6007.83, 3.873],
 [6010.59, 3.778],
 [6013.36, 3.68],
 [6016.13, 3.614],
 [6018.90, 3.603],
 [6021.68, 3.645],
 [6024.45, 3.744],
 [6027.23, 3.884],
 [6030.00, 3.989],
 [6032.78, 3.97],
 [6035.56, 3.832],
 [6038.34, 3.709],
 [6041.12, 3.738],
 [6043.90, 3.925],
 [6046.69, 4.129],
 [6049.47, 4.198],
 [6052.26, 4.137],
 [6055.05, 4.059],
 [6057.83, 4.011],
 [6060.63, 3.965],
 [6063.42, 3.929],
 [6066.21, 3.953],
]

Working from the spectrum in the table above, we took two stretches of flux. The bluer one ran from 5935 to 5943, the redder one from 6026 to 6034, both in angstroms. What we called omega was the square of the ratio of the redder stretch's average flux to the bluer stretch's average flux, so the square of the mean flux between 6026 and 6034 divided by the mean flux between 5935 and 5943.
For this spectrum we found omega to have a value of 1.07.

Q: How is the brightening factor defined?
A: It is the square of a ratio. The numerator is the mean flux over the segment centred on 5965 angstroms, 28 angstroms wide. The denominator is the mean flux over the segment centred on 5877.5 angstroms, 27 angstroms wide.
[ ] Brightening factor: 0.91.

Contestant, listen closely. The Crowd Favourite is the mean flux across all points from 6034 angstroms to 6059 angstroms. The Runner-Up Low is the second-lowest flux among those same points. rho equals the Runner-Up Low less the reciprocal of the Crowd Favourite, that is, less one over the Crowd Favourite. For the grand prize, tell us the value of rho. 3.49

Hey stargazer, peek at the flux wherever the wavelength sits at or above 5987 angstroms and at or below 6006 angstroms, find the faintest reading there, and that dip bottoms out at 3.556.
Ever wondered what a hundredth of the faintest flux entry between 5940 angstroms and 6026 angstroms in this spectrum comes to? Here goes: 0.0356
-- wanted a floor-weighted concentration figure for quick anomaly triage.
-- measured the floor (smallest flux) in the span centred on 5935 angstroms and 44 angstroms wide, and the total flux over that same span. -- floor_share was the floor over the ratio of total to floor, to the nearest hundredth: 0.21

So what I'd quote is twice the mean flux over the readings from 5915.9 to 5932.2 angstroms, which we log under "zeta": 8.00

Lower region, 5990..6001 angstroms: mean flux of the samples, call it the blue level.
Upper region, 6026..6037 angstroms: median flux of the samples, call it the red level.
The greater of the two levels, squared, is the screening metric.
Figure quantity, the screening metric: 15.42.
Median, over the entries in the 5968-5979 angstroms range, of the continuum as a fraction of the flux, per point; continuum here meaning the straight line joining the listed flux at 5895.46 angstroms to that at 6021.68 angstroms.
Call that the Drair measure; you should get 0.920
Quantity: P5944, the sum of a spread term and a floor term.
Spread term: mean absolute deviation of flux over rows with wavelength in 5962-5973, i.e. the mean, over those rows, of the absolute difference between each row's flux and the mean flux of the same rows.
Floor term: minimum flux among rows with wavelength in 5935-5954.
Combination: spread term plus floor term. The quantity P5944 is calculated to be 3.73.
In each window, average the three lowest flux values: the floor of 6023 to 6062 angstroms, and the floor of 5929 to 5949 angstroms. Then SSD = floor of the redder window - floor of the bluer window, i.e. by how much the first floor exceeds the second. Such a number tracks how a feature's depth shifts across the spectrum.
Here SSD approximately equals 0.05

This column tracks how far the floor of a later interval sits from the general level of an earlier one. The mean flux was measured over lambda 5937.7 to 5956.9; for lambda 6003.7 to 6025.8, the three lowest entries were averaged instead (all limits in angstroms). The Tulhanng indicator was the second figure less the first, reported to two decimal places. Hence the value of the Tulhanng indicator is -0.16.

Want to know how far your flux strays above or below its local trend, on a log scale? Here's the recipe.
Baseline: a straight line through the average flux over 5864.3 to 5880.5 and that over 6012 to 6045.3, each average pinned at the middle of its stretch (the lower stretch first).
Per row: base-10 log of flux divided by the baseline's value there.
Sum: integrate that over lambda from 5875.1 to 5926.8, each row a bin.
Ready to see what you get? -1.3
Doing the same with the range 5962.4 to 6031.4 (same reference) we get -0.4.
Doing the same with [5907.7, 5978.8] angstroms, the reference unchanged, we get -0.9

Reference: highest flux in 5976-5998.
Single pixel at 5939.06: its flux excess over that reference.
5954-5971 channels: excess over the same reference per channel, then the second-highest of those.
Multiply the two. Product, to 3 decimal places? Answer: 0.048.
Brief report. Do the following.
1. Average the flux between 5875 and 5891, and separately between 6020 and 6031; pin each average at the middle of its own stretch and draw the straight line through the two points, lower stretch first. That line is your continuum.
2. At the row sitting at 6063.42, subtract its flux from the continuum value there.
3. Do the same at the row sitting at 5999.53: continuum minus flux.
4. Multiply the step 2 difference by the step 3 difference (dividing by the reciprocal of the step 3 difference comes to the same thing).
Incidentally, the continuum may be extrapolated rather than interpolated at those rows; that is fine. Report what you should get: -0.011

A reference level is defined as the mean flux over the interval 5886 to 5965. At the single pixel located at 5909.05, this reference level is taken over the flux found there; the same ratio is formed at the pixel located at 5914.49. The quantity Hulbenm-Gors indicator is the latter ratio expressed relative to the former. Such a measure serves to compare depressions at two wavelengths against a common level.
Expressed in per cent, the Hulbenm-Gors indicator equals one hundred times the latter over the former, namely 94.5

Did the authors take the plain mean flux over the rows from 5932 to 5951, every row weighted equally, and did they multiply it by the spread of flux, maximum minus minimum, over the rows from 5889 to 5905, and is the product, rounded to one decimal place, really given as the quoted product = 1.4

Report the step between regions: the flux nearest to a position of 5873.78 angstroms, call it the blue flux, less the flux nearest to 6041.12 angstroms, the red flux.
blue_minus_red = 0.31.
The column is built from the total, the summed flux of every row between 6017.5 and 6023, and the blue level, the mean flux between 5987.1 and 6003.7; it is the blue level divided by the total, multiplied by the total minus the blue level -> 1.8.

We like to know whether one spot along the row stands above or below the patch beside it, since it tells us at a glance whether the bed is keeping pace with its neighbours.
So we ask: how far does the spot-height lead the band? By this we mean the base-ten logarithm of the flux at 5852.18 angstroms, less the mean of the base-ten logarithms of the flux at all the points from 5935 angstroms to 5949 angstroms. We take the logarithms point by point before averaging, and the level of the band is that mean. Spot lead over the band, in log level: 0.03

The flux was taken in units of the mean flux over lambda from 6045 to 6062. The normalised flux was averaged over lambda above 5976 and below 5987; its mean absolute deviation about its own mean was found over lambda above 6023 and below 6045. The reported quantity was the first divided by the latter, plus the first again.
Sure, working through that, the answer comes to 44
